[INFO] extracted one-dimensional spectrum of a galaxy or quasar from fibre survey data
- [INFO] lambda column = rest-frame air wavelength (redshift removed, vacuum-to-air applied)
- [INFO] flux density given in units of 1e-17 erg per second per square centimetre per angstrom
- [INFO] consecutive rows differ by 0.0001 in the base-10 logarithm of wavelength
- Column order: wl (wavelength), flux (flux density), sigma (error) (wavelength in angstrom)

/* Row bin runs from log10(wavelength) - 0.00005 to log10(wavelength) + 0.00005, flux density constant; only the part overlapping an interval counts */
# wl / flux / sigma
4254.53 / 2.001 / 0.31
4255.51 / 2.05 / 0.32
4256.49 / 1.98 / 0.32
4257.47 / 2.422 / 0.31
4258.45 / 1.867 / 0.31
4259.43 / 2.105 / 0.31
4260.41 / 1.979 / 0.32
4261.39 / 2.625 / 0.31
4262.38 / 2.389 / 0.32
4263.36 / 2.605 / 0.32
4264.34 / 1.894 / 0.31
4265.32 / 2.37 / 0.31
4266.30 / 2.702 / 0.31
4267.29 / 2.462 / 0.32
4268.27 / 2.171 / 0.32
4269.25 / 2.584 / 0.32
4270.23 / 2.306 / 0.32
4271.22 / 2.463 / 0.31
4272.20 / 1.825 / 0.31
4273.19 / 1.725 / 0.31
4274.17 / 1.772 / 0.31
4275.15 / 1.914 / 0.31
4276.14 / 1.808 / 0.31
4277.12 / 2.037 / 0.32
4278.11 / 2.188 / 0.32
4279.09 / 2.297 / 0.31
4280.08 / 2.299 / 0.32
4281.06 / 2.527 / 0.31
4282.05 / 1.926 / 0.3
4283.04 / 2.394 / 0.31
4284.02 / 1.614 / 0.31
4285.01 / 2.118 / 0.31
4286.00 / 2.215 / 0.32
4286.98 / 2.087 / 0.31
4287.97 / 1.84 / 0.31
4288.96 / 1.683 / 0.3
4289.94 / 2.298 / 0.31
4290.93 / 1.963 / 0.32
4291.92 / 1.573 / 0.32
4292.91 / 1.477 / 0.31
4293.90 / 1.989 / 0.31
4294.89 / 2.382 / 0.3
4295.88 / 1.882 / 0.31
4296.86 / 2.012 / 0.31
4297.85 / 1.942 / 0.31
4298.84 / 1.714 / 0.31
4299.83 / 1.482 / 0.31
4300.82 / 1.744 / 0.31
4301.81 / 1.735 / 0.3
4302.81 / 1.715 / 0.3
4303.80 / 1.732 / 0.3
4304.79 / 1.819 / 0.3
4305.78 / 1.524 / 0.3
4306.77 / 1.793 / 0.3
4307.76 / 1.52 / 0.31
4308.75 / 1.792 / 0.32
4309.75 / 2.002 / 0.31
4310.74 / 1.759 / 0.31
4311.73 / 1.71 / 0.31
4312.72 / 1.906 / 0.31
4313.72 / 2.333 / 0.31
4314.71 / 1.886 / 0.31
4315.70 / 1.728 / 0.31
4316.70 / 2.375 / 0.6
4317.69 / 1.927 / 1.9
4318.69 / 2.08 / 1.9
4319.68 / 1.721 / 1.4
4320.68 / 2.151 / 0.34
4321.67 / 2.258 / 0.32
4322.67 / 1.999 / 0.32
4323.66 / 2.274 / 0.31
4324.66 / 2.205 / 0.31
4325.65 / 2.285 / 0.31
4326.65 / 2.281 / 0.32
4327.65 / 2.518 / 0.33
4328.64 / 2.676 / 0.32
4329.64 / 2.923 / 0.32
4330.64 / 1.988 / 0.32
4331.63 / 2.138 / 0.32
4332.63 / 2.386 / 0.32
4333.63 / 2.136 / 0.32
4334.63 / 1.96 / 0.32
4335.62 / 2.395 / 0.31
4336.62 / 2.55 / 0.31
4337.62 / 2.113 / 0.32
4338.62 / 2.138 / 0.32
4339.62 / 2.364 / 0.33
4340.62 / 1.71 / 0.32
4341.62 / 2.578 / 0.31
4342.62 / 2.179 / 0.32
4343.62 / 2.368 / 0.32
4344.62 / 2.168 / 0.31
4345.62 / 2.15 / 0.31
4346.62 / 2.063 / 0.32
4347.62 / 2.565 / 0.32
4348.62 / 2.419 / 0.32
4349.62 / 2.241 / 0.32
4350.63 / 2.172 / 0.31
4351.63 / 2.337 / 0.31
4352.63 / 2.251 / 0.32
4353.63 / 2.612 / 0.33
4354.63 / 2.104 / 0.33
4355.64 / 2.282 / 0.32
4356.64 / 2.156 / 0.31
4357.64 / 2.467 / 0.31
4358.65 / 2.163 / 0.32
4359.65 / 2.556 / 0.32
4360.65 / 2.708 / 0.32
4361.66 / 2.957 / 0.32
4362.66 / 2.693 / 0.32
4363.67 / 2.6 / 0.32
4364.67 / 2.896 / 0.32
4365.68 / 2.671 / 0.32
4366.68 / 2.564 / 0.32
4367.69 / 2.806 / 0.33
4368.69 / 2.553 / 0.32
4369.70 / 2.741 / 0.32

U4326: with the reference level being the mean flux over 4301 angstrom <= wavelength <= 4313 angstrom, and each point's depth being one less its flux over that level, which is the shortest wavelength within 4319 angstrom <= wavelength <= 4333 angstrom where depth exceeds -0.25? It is 4319.68 angstrom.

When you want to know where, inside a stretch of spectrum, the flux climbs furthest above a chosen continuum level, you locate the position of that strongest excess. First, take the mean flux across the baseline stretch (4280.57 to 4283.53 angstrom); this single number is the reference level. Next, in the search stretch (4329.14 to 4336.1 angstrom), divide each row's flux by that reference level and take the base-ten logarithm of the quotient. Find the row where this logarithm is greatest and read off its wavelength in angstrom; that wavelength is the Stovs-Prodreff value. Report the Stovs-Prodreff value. 4329.64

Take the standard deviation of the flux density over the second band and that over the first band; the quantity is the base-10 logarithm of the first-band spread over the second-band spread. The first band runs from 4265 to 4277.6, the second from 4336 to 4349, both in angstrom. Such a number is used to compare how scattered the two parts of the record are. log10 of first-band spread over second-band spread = 0.14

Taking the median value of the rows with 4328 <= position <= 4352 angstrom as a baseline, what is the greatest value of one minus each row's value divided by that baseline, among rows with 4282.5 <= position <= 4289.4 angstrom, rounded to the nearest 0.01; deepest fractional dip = 0.27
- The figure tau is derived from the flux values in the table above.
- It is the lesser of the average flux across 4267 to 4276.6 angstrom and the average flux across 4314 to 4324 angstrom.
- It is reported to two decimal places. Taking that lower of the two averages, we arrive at 2.04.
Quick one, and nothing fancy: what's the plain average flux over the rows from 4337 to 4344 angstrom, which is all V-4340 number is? 2.2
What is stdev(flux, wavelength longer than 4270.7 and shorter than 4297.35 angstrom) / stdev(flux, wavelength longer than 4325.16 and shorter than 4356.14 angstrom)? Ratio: 1.17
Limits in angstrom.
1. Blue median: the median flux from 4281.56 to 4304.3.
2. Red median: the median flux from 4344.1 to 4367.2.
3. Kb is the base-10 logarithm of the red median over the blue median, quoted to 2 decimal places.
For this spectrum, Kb 0.11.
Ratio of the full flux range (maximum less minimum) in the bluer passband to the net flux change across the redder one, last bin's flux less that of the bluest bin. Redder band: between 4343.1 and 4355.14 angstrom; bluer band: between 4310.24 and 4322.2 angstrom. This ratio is -2.5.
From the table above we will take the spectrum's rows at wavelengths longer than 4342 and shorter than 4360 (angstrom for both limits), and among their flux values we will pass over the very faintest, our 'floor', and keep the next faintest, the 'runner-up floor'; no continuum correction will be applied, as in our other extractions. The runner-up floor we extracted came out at 2.104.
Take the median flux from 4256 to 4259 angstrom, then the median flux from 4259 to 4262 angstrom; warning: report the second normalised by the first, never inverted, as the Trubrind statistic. 1.06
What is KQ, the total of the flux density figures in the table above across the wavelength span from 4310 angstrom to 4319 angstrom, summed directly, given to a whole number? 18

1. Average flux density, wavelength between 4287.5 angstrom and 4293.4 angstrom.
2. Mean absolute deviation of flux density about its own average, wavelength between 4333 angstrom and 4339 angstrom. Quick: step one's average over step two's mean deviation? 10.5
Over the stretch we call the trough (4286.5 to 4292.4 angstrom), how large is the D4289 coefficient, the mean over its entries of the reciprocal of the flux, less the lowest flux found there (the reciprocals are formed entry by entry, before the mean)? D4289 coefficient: -1.0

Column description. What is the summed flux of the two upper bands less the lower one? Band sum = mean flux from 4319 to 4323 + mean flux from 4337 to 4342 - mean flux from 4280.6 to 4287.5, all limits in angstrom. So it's 2.1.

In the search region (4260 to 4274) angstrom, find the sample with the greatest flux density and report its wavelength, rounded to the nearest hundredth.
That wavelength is 4266.30 angstrom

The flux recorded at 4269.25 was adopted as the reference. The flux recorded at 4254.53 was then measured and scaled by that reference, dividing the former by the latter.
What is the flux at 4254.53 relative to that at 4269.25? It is 0.8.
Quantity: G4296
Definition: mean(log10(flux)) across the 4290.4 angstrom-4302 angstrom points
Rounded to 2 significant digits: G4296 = 0.26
